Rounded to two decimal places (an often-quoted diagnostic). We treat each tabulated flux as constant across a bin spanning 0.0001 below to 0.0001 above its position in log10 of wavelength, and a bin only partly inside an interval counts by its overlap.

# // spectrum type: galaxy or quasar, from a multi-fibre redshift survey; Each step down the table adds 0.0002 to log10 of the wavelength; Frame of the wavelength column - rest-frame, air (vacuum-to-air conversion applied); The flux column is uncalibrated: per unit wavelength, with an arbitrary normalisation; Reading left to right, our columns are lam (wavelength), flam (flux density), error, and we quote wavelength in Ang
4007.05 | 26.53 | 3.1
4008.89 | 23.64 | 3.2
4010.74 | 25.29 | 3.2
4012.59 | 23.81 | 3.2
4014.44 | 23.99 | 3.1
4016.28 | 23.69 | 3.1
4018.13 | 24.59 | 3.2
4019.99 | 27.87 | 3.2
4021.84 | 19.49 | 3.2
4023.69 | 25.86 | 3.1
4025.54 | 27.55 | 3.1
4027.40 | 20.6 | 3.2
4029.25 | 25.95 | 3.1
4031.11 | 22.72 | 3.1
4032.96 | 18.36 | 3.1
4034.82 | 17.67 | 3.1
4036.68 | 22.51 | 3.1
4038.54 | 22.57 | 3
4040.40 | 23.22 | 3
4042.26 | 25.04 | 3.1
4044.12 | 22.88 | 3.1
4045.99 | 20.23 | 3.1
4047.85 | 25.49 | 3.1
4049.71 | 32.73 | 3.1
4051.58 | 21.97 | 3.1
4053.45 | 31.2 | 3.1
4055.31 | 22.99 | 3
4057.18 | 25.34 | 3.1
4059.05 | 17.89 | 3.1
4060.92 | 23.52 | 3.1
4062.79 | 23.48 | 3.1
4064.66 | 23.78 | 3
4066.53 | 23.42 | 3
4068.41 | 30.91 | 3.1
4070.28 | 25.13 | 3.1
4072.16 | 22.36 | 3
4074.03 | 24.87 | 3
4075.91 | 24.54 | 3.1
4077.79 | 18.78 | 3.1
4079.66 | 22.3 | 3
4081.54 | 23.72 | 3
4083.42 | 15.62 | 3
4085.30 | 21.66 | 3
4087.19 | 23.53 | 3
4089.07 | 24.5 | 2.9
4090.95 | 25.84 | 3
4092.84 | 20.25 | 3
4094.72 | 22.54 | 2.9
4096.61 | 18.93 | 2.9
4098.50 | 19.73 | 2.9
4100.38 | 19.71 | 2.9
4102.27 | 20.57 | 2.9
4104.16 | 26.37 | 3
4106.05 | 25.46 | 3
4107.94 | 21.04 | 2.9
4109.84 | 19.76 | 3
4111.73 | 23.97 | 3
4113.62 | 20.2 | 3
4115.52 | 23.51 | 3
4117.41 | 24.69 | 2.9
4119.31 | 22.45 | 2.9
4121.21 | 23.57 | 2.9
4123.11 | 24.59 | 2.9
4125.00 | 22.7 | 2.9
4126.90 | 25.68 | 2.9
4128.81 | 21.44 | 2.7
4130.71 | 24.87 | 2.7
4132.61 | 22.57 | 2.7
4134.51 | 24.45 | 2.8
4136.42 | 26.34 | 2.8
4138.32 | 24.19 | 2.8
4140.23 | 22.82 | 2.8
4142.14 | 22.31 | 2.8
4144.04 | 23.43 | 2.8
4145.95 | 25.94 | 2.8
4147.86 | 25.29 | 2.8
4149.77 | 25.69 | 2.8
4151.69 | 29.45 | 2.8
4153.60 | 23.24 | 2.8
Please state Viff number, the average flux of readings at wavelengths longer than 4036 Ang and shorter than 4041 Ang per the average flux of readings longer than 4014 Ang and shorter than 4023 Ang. 0.95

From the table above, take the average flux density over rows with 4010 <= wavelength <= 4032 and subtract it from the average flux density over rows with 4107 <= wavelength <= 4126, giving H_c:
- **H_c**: -1.6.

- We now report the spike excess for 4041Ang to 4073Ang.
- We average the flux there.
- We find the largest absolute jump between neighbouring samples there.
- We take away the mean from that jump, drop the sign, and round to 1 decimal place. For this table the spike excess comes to 13.8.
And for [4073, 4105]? 13.9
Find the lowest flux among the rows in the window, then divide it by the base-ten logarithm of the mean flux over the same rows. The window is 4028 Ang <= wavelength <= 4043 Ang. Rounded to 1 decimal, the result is 13.1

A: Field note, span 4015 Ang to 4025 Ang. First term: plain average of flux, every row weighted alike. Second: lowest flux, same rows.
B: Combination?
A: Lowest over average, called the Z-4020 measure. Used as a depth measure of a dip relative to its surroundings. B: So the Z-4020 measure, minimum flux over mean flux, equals 0.80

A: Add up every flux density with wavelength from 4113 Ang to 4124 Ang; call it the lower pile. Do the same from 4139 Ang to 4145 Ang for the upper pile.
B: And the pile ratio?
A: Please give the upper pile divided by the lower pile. 0.49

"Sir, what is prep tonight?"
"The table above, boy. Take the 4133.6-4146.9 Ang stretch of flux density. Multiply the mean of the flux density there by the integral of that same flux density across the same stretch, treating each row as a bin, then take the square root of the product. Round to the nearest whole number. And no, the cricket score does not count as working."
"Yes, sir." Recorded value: 88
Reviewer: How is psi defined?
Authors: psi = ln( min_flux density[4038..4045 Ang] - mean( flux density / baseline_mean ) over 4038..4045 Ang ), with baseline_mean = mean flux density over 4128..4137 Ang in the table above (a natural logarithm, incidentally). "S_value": 3.07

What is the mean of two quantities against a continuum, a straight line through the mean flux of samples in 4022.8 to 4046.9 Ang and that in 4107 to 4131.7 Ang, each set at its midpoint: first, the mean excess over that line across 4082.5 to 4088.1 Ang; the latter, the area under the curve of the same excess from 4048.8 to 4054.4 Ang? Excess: 15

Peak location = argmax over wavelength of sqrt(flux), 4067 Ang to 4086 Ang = 4068.41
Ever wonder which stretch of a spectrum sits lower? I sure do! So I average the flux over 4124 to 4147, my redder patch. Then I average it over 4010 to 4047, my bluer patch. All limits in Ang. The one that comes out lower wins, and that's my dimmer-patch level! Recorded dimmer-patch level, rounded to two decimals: 23.19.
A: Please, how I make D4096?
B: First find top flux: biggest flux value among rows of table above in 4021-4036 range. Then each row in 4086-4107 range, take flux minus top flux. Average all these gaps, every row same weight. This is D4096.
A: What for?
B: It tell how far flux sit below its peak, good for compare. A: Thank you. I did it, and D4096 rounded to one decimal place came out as -5.1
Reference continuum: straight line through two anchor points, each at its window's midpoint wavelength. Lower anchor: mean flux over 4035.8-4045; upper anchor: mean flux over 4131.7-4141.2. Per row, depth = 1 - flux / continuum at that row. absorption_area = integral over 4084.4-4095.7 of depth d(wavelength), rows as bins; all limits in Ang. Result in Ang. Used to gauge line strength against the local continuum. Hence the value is 0.3 Ang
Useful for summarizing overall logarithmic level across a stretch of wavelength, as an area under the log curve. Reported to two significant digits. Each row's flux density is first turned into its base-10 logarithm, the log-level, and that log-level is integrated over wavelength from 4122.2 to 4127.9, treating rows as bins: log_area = 7.9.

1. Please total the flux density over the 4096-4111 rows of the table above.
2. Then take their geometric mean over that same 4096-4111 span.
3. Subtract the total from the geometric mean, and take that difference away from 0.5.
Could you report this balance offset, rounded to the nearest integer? 151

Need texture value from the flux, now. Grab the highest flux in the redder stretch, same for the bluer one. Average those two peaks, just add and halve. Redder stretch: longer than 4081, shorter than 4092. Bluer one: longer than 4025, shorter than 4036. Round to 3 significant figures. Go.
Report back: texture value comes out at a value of 26.7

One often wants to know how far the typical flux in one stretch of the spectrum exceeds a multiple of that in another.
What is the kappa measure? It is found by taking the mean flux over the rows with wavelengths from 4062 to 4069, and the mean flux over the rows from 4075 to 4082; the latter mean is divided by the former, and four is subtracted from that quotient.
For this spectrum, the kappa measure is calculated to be -3.12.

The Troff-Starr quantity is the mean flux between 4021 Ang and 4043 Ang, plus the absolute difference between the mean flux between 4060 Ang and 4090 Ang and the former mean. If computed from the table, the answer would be 23.3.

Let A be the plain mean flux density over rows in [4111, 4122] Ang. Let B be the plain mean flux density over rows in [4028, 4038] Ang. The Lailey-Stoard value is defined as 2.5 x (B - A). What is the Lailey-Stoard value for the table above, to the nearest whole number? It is -4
